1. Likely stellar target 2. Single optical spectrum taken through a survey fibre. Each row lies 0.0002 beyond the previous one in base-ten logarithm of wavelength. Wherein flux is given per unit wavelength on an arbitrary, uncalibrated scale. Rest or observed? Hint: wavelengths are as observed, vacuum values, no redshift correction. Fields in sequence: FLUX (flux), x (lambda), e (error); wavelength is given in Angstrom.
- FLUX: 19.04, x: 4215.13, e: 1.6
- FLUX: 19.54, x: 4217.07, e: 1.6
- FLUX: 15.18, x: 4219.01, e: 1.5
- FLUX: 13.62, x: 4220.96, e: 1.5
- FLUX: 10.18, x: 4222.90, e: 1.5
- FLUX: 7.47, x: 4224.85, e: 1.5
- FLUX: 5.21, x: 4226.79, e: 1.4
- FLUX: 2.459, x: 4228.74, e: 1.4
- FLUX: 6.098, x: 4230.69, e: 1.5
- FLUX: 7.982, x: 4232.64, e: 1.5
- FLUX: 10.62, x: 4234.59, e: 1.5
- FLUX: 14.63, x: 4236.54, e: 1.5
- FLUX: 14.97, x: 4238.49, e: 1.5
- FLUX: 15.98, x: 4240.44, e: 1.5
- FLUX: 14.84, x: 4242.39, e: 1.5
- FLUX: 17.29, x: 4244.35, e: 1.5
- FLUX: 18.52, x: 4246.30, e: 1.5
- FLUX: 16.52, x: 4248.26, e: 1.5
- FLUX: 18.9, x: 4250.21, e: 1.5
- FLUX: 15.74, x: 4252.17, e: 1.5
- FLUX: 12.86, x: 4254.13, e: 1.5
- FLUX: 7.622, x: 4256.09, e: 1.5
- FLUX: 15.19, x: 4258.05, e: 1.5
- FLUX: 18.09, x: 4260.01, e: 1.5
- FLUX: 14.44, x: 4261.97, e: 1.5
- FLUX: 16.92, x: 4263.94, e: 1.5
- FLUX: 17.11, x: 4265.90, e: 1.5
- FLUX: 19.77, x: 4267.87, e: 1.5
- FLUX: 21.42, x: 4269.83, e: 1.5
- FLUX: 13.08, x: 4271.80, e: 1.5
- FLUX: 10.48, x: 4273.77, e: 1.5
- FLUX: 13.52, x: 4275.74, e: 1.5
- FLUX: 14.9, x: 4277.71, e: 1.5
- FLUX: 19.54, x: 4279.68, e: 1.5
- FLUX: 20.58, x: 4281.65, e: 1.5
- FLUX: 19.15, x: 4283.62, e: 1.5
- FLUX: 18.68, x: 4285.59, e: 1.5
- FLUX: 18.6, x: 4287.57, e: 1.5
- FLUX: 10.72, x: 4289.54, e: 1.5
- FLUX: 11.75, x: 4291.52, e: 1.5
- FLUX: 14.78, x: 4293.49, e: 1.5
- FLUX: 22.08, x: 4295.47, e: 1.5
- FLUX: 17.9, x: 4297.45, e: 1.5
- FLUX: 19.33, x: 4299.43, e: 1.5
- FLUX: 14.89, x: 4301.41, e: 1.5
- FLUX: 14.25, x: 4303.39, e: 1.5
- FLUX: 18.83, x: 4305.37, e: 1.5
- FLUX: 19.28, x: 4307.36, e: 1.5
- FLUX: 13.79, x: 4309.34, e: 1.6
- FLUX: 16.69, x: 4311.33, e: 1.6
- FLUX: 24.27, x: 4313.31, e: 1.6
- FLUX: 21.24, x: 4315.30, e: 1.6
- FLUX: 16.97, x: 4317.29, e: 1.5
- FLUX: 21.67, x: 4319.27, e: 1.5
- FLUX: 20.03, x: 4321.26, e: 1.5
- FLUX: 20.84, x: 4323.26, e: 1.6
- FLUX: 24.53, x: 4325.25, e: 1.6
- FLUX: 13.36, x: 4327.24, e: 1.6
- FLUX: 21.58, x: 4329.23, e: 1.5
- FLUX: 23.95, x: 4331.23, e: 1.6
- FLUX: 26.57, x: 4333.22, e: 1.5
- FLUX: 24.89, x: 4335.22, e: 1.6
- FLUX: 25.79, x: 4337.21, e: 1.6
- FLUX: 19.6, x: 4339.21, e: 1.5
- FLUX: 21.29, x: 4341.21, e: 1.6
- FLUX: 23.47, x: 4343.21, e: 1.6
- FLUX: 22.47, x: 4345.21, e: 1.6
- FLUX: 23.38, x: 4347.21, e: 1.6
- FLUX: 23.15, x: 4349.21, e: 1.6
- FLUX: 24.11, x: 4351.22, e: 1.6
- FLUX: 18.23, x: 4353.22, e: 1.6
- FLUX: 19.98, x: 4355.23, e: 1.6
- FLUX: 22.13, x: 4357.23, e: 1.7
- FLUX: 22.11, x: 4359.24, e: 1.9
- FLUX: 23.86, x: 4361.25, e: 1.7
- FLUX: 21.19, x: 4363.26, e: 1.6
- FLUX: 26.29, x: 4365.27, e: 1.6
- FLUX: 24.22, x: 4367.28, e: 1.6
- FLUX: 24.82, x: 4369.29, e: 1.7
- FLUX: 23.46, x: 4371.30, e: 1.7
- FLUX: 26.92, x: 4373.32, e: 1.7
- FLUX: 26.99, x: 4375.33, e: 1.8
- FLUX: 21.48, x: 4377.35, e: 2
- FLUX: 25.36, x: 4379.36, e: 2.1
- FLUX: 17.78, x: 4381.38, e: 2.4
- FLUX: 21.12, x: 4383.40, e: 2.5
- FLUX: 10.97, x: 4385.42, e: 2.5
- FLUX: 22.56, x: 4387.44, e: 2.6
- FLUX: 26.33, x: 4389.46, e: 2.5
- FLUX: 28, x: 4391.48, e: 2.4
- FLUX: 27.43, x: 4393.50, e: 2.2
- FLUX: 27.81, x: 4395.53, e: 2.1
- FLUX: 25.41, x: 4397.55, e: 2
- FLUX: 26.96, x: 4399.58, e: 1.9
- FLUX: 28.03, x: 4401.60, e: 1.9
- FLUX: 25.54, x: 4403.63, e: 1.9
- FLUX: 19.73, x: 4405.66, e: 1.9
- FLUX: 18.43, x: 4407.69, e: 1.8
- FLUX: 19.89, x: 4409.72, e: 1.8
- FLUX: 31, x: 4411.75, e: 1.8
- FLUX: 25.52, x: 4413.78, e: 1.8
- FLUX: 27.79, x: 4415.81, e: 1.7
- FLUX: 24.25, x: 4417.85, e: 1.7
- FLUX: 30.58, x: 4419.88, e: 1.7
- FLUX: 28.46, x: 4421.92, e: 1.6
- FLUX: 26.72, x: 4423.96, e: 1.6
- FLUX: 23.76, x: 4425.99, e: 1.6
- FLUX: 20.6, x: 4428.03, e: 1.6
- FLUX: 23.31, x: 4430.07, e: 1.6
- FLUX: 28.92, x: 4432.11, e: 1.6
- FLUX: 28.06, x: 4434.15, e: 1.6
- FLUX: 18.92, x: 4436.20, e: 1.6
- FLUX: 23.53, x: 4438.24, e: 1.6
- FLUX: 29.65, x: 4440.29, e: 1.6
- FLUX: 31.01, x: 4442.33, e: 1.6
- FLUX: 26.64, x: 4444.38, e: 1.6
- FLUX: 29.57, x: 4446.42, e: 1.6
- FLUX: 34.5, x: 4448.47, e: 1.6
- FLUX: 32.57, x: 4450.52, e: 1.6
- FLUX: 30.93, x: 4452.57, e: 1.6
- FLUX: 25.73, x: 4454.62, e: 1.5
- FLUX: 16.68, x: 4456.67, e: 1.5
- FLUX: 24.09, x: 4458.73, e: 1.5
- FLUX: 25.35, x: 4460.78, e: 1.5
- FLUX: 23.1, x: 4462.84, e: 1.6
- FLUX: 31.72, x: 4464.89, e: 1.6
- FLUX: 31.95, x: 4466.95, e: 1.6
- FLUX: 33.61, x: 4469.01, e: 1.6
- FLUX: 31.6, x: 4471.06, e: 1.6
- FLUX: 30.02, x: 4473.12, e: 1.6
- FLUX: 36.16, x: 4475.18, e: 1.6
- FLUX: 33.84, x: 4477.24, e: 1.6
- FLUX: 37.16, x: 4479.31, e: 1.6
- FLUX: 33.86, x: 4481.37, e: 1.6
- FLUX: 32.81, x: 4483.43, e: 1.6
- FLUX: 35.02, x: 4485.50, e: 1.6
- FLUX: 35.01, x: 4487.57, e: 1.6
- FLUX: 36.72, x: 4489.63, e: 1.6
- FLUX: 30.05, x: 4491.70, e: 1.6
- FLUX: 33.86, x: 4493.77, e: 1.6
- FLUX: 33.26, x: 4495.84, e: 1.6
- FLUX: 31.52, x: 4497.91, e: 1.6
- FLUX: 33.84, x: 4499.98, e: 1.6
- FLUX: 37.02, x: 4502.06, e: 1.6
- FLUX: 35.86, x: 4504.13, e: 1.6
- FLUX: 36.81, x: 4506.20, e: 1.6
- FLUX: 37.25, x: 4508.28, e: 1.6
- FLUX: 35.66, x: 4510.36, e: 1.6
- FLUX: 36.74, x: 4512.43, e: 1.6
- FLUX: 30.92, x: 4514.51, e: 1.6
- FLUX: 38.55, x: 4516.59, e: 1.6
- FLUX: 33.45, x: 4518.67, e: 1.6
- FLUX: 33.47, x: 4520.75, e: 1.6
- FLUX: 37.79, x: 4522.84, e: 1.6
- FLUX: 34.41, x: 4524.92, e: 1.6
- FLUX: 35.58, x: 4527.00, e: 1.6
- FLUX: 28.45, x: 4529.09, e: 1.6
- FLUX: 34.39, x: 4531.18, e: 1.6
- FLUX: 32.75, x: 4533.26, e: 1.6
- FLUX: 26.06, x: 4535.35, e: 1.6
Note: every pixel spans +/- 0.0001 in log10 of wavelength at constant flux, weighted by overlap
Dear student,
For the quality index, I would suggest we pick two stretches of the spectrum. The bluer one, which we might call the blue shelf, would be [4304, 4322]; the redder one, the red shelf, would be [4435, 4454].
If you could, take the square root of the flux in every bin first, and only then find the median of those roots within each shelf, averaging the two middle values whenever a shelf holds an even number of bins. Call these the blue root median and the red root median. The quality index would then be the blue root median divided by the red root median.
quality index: 0.806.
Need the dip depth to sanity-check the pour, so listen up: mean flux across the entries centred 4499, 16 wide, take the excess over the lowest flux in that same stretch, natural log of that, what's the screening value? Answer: 1.4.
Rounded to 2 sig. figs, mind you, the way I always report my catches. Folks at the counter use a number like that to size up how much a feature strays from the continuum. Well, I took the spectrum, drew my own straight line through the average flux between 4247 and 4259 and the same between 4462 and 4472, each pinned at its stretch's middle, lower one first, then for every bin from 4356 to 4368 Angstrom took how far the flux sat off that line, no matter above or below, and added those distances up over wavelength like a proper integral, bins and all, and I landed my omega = 16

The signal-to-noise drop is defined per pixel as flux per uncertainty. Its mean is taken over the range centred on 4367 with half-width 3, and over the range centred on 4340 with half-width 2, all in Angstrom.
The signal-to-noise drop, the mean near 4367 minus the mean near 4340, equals 2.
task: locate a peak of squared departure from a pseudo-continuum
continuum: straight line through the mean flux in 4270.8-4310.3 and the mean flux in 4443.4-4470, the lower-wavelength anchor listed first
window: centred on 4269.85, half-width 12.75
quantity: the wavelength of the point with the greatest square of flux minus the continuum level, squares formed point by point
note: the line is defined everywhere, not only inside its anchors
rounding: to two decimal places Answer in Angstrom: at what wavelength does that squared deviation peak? 4269.83 Angstrom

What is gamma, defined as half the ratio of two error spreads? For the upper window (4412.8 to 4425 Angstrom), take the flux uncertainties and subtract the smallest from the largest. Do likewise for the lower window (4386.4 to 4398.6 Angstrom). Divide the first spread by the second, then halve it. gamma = 0.17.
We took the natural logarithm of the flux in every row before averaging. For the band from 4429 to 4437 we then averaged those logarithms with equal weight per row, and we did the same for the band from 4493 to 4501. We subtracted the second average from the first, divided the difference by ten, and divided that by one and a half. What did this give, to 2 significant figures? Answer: -0.020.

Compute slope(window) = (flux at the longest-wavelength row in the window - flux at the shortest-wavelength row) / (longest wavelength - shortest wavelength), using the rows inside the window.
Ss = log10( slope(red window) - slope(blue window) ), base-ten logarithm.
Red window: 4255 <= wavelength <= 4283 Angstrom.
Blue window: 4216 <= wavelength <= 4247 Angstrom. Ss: -0.27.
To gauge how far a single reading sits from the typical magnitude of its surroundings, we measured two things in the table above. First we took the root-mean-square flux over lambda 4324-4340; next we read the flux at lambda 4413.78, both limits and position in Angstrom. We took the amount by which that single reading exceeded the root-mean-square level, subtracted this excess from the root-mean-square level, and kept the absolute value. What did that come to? 20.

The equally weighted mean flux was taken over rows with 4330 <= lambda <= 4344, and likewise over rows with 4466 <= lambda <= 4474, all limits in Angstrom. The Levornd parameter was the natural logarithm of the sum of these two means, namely 4.02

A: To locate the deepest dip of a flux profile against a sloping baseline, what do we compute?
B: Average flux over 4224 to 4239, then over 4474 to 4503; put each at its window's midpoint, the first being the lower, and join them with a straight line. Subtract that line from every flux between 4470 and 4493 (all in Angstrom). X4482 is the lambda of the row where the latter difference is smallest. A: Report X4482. 4491.70 Angstrom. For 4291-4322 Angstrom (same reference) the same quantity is 4291.52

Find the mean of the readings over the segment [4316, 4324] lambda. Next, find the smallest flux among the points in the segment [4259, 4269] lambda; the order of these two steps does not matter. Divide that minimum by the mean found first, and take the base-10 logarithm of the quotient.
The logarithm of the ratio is -0.14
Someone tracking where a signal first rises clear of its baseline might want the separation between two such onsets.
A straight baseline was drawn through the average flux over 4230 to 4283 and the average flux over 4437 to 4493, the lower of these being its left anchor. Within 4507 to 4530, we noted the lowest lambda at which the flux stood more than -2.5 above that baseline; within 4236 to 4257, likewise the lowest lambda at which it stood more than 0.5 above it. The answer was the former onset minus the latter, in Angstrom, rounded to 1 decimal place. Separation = 271.7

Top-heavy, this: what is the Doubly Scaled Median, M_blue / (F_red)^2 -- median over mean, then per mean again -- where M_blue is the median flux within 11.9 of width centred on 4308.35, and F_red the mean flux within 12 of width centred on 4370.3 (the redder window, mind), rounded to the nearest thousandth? 0.027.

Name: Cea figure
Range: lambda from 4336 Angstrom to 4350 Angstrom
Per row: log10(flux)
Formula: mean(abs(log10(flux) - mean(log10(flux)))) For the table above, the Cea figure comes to 0.027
